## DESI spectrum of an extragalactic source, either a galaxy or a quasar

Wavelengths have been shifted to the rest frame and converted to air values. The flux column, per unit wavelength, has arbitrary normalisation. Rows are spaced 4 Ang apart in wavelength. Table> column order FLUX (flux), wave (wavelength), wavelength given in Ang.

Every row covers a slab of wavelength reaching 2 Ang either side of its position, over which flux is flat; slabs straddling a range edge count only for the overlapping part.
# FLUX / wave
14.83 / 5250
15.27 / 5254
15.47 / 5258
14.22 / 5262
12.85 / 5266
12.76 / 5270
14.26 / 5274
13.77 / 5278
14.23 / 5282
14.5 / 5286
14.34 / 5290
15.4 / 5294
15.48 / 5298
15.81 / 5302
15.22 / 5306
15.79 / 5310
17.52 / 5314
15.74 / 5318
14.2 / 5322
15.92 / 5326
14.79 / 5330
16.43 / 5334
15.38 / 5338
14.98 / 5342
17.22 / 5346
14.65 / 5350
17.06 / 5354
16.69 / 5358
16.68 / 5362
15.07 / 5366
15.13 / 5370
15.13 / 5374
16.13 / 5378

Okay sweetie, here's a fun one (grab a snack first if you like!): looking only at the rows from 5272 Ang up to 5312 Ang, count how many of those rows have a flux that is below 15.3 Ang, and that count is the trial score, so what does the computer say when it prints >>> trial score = 6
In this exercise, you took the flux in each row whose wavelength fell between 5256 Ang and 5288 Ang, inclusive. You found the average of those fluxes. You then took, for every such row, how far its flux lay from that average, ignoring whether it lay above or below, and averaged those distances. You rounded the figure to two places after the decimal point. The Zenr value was 0.66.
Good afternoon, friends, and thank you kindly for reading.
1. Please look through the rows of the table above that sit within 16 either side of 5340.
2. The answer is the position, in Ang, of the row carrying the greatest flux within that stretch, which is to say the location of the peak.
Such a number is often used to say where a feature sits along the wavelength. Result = 5346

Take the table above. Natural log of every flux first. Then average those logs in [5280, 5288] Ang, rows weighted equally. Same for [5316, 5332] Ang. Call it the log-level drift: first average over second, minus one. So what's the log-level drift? -0.019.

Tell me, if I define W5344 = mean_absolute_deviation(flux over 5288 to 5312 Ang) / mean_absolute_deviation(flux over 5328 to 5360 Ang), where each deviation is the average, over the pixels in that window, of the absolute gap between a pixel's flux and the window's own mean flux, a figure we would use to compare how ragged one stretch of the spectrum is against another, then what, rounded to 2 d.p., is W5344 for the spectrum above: 0.39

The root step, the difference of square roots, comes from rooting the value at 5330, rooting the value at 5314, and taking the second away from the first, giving -0.3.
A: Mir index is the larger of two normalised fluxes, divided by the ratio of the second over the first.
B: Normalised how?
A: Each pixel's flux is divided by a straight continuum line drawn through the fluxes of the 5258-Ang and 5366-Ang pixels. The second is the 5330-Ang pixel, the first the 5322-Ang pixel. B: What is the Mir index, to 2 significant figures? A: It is 0.93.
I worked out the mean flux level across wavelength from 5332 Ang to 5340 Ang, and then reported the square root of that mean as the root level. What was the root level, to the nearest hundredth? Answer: 3.99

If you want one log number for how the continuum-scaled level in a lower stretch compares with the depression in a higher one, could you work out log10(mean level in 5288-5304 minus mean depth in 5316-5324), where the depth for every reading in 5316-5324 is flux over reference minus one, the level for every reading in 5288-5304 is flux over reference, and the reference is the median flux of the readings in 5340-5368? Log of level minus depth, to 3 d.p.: 0.007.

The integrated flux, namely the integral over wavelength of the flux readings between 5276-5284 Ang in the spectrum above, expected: 112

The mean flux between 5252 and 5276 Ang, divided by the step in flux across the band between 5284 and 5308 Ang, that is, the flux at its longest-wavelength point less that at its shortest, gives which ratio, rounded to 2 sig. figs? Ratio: 20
